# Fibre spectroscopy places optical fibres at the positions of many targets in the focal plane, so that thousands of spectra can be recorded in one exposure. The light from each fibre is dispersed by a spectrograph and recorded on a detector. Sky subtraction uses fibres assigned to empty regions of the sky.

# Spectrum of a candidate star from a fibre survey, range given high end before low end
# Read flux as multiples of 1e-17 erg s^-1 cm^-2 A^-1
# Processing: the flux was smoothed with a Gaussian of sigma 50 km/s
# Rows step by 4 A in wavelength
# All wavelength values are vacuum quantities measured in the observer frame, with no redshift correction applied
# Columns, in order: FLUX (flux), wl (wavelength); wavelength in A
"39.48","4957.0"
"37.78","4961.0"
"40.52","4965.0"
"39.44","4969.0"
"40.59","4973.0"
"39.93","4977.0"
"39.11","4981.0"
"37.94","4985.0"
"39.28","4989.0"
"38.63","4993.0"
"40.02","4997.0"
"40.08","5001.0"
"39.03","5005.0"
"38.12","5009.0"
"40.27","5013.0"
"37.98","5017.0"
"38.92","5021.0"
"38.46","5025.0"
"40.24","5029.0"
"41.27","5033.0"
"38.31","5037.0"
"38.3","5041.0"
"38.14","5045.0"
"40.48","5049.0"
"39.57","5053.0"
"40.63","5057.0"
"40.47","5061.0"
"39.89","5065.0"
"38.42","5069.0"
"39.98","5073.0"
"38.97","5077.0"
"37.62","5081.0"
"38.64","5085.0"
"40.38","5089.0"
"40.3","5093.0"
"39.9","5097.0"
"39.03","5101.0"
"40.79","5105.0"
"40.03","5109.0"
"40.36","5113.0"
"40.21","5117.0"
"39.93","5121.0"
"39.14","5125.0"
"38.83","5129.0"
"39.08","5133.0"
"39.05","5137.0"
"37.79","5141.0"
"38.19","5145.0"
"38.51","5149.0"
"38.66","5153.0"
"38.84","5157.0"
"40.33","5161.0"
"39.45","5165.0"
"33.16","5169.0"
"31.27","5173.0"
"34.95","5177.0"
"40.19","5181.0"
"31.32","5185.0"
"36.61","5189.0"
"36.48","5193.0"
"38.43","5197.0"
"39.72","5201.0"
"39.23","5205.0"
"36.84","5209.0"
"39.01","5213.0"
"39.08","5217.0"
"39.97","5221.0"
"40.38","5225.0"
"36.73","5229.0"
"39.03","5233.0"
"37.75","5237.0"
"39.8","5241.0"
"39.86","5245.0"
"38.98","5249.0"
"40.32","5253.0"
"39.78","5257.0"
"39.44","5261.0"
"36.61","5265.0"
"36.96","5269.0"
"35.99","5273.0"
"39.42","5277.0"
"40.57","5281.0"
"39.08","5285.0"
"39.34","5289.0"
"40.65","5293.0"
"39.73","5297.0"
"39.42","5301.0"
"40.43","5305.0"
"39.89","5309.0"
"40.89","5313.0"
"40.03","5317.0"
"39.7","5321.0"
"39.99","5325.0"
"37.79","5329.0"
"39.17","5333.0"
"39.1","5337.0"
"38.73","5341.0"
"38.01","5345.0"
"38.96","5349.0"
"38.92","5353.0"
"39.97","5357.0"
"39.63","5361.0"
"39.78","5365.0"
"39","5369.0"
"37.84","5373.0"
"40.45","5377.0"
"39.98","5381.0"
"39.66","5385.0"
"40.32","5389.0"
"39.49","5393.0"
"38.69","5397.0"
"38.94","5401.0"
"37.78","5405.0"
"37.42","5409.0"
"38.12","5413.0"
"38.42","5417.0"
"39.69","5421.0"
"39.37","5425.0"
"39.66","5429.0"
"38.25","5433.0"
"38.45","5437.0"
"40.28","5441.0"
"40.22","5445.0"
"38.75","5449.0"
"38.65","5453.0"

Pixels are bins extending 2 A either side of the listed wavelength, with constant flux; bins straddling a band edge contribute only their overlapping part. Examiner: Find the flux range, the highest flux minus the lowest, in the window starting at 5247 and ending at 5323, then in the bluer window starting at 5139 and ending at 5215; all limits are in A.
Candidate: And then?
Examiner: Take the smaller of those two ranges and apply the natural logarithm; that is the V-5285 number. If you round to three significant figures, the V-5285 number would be 1.59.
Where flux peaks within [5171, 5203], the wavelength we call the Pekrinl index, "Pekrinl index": 5181.0 A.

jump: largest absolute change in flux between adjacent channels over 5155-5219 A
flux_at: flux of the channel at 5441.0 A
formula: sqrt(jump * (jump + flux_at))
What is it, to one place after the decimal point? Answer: 20.9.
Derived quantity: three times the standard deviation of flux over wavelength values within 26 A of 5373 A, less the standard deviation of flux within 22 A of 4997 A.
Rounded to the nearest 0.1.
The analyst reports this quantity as 1.3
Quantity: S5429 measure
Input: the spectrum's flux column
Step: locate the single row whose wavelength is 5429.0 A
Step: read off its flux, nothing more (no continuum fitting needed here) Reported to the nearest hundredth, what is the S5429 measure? 39.66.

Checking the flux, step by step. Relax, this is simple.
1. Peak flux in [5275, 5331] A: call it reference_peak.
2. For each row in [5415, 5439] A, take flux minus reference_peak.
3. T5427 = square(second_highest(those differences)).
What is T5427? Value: 1.5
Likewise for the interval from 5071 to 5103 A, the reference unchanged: 0.3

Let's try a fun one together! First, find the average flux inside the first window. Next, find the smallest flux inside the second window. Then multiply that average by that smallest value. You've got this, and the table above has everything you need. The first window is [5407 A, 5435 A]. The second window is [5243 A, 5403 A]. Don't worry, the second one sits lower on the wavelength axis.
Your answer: 1393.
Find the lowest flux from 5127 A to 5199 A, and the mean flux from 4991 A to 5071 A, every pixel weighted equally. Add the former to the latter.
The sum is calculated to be 70.6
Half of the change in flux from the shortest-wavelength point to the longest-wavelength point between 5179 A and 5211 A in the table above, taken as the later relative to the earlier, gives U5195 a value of -1.7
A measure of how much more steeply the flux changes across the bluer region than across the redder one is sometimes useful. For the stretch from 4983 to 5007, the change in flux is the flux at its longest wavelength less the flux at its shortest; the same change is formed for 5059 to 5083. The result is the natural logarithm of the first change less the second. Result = 1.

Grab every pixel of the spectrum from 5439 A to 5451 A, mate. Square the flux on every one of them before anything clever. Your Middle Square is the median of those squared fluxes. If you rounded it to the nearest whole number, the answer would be 1618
